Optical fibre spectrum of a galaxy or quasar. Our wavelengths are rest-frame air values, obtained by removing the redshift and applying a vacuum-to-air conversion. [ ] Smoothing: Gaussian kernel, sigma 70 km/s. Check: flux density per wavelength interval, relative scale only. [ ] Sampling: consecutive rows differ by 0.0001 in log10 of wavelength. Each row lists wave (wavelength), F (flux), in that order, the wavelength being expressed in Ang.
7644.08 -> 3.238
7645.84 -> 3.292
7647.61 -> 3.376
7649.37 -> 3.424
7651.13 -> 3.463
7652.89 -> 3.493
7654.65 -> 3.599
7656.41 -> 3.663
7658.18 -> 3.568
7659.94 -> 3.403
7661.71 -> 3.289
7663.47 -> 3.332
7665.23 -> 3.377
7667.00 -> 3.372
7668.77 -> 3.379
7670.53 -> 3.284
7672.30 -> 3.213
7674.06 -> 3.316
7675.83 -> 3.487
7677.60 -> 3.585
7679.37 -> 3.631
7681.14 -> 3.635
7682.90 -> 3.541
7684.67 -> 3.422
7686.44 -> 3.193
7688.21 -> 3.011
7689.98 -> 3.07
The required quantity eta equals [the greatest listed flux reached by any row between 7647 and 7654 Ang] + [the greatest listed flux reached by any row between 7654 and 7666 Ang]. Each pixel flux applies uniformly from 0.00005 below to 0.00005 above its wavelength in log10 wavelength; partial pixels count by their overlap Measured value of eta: 7.16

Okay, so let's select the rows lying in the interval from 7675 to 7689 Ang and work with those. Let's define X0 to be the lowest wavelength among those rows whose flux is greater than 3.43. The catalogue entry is 7675.83 Ang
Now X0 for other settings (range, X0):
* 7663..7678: 7675.83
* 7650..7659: 7651.13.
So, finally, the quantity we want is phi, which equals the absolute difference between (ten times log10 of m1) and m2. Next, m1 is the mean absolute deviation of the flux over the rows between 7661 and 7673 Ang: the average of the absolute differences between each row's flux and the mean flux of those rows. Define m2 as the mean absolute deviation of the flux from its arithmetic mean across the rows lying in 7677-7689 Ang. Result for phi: 13.2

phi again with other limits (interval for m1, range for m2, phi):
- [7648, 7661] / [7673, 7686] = 11.0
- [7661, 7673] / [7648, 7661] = 13.1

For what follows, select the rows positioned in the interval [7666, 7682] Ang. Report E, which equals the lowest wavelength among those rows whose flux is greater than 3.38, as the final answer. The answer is 7675.83 Ang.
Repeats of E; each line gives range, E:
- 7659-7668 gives 7659.94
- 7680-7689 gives 7681.14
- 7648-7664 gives 7649.37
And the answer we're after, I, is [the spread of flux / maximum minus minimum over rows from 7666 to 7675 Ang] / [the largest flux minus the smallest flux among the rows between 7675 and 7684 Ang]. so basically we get 1.12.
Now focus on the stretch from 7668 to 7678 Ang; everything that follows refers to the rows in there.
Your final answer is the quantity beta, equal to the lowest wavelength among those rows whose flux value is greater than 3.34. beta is 7668.77 Ang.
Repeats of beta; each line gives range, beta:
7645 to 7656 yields 7647.61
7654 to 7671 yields 7654.65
